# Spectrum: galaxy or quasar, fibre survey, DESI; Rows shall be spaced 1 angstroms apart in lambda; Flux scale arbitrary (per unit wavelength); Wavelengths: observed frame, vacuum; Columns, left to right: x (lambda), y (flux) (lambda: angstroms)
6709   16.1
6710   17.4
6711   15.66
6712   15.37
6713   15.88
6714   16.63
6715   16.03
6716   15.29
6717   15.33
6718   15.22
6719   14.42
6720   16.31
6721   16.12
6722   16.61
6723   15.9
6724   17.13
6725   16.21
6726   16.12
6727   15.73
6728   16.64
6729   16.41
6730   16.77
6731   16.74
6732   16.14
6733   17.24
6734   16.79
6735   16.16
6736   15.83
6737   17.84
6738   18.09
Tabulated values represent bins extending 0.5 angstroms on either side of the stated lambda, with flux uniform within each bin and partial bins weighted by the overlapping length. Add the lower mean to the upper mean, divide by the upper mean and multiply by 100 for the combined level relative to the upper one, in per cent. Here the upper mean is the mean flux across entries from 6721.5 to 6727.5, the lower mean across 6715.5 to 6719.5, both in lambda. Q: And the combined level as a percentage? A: 193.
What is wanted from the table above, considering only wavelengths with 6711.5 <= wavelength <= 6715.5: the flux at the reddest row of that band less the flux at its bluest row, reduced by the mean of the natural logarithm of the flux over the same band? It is -2.1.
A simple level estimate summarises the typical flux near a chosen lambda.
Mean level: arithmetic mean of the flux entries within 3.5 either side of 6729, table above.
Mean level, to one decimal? 16.4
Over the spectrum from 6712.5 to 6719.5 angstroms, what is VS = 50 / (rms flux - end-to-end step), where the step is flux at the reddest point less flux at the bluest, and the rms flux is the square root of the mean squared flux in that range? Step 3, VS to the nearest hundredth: 2.94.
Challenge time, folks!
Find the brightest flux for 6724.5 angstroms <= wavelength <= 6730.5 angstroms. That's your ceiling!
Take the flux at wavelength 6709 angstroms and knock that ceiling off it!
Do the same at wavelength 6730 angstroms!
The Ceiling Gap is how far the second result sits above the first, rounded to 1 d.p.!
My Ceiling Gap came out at 0.7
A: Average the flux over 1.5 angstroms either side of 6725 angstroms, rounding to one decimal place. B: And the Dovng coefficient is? 16.5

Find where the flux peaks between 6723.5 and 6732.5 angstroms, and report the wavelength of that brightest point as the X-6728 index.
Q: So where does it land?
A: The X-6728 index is 6724 angstroms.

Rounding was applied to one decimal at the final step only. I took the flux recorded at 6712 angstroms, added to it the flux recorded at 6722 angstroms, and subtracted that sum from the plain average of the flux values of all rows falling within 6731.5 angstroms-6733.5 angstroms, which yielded -15.3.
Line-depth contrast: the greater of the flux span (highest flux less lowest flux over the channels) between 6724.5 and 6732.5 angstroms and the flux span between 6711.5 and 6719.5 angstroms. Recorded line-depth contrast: 2.21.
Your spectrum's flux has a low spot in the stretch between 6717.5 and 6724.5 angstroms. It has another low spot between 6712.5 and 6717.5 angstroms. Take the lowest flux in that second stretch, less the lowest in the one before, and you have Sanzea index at 0.9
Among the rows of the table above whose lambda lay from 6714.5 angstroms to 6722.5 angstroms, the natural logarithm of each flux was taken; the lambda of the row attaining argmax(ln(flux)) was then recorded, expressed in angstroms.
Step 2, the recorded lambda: 6722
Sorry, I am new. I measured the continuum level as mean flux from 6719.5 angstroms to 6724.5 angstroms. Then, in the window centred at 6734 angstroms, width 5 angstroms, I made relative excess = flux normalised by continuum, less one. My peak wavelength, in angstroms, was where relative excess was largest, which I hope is 6733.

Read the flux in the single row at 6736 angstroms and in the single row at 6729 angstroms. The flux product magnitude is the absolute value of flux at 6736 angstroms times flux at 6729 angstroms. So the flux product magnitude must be 260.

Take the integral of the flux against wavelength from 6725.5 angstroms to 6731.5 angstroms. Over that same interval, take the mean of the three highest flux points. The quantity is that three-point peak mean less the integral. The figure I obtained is -81.7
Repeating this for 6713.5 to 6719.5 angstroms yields -76.9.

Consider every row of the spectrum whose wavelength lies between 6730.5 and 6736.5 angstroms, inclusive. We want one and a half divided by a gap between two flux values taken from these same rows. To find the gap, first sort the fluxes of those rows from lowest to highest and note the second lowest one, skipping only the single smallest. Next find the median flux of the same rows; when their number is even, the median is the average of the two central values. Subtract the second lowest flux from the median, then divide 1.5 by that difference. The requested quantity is 4.8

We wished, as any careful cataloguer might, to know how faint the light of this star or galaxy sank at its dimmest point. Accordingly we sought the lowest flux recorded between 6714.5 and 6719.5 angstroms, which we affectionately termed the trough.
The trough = 14.42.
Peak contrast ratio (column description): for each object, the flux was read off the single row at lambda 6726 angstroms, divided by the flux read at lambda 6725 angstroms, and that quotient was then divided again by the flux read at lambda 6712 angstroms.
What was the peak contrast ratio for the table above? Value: 0.0647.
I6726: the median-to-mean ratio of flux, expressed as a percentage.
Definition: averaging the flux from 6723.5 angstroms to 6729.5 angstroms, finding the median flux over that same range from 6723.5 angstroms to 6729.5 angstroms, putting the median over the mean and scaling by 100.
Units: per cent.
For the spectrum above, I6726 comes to 100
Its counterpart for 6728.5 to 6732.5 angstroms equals 100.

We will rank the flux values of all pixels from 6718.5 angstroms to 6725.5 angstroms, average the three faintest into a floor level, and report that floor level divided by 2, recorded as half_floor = 7.74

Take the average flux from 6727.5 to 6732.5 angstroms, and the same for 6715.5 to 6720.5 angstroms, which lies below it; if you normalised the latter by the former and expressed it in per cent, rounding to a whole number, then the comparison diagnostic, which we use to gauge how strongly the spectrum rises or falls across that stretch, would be 93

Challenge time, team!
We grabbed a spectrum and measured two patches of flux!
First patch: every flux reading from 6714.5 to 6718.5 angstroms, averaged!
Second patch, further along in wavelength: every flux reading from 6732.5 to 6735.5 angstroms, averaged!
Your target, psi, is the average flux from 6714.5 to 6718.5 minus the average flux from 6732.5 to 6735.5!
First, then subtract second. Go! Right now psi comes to -1.26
